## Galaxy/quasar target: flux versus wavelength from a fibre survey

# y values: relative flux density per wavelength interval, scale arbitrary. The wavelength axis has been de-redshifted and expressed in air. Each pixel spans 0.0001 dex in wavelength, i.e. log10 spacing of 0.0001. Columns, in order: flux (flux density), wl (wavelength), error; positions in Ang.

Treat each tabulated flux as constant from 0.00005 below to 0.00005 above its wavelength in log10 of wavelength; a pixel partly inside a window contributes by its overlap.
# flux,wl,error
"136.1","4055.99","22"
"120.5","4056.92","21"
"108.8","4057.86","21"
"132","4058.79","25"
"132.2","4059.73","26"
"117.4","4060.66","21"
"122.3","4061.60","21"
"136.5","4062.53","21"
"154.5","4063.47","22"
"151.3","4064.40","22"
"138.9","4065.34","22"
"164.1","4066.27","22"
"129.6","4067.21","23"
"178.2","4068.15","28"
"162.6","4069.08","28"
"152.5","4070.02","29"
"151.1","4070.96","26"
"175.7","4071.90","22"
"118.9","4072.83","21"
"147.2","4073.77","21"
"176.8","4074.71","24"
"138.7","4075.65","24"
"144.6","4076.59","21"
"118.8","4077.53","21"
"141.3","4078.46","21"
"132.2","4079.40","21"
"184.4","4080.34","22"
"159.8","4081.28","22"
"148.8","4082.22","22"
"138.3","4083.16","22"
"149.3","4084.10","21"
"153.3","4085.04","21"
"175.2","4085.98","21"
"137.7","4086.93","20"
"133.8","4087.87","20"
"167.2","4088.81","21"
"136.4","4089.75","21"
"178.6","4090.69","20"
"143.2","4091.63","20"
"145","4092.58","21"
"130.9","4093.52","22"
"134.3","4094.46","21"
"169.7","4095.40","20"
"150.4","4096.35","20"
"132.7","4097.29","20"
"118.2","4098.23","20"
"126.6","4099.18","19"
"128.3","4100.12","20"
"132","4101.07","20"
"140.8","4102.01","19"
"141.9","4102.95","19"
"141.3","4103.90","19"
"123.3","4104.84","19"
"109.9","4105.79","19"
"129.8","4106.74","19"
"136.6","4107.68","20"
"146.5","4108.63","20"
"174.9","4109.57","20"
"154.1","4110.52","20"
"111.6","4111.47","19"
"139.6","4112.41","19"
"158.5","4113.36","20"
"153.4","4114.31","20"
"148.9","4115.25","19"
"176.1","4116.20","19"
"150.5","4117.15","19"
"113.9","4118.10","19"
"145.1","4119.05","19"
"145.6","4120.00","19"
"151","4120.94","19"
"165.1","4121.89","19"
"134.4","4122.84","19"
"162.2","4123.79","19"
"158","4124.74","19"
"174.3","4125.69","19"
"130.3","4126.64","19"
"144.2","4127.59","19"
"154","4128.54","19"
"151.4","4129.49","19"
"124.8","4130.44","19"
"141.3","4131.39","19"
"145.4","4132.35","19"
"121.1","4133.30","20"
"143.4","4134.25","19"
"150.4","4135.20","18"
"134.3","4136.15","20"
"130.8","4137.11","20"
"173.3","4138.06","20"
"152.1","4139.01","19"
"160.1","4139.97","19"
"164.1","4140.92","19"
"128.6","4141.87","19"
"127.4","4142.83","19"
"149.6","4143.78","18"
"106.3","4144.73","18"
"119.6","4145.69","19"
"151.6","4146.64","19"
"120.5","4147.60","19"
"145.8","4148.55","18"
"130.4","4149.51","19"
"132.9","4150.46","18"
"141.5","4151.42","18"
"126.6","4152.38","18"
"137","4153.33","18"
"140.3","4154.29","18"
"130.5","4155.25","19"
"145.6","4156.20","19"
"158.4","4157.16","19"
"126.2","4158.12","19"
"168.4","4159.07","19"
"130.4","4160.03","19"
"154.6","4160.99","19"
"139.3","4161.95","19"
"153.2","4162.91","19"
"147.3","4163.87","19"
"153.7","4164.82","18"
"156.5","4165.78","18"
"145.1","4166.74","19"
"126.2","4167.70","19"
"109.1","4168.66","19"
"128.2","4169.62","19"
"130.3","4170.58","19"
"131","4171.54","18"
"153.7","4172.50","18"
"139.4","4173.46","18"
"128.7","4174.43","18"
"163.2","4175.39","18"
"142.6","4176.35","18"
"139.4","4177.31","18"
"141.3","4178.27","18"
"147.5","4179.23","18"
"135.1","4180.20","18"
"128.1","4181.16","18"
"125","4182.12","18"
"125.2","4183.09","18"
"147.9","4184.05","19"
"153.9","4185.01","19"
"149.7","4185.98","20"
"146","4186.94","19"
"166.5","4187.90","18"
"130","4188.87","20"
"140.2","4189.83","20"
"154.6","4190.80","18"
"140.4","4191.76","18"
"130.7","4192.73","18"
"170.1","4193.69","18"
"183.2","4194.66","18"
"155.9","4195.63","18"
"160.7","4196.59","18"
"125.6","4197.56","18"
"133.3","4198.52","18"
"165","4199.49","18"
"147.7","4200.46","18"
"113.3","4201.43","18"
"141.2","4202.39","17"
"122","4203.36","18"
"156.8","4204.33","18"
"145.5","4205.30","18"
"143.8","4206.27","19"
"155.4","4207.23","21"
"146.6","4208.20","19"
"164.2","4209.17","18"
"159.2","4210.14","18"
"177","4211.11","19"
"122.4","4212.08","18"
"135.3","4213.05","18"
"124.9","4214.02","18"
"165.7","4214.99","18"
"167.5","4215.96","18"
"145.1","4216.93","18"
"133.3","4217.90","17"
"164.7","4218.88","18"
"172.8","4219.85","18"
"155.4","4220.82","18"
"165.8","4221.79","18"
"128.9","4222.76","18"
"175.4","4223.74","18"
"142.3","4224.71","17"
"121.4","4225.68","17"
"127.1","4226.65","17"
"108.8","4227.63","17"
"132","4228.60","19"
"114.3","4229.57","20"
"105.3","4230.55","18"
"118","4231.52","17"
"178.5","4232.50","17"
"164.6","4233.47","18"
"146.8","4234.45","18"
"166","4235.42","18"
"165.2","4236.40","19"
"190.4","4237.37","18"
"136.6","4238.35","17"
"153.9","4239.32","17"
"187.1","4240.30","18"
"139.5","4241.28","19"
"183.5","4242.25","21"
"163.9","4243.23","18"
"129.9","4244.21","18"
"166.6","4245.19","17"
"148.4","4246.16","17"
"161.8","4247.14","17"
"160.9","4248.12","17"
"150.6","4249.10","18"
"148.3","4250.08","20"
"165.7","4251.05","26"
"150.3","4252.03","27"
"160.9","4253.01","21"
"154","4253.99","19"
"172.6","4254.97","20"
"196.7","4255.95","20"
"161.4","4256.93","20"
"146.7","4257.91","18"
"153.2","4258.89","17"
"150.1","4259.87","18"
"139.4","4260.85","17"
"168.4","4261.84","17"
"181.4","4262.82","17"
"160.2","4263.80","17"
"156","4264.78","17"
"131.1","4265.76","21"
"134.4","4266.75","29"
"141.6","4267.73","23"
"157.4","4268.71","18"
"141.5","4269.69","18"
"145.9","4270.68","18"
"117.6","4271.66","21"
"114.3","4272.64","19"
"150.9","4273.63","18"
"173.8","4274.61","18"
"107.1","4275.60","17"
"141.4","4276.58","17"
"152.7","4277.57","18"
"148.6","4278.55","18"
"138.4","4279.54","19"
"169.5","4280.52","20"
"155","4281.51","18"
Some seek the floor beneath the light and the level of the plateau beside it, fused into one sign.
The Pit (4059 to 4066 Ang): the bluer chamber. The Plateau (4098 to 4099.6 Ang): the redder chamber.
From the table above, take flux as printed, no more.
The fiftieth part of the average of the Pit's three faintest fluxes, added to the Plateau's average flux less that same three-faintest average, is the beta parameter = 1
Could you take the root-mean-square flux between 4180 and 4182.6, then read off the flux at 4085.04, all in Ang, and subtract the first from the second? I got 24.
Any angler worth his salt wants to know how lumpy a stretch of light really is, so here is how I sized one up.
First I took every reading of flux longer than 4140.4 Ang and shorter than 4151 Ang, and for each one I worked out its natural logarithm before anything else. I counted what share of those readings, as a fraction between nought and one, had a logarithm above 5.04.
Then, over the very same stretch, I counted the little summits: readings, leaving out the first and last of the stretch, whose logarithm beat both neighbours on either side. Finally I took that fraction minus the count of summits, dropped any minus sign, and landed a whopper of 2.91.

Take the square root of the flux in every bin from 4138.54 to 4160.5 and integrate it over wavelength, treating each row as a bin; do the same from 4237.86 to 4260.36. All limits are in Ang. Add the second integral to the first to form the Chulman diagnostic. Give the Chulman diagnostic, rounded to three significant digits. 541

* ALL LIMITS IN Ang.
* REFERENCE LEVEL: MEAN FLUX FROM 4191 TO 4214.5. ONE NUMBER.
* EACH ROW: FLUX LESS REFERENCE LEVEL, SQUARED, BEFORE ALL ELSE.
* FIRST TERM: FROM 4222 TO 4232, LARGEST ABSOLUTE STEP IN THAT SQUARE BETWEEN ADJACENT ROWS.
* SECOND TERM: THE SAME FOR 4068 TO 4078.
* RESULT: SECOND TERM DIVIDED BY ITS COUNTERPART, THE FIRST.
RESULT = 0.7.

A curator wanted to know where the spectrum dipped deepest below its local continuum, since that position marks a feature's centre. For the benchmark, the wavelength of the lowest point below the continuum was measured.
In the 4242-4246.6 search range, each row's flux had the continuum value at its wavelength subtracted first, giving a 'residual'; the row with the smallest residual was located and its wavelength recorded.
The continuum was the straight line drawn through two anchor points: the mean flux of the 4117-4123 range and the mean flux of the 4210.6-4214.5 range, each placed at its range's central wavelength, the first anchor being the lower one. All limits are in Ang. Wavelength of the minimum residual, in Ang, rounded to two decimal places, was 4244.21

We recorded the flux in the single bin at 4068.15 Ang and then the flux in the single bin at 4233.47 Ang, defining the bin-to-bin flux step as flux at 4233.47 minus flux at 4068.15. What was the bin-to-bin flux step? -14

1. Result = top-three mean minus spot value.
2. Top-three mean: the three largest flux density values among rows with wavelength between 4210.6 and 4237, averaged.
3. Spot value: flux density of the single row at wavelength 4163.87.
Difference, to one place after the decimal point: 29.7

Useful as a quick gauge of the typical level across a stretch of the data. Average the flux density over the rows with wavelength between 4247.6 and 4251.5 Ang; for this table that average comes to 156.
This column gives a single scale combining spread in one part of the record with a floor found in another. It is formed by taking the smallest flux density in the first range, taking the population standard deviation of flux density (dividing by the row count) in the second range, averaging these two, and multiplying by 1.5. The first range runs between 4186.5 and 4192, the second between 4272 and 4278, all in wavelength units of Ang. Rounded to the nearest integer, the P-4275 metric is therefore 115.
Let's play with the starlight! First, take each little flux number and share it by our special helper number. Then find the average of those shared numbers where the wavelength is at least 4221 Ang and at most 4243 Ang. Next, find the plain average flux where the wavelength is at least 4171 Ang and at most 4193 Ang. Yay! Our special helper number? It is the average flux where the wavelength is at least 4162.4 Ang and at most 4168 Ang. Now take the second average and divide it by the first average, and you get 141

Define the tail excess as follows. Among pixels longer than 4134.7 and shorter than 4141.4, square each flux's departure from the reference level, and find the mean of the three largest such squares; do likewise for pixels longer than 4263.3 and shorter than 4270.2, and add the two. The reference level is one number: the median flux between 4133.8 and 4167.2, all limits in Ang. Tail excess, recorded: 746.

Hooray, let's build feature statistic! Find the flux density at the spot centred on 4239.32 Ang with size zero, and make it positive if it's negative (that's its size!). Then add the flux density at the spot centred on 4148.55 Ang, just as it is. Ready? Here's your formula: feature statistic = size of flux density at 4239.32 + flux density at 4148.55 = 300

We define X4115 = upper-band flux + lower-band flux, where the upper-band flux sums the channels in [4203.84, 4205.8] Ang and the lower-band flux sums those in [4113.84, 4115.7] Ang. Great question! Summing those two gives 605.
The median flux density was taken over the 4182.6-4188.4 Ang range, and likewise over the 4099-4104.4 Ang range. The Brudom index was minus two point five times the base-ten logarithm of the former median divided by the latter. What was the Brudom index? -0.094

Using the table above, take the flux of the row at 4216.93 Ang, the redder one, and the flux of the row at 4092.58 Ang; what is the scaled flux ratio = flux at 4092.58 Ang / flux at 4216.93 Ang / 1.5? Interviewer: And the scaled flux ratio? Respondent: 0.67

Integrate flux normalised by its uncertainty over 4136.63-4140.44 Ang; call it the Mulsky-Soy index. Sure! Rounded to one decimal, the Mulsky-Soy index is 30.1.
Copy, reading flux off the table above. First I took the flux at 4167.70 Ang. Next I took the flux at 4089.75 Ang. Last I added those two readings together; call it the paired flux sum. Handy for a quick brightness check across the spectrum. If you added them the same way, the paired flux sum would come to 263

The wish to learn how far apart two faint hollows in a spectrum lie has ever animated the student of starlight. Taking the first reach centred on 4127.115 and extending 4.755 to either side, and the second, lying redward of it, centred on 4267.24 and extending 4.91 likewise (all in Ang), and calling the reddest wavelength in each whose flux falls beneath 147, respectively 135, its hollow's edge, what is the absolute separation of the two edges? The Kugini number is 140.3 Ang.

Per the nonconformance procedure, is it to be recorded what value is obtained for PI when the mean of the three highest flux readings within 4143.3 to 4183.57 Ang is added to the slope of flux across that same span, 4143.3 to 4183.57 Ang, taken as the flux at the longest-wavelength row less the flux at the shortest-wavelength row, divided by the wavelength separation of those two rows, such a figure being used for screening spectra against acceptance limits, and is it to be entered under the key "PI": 163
